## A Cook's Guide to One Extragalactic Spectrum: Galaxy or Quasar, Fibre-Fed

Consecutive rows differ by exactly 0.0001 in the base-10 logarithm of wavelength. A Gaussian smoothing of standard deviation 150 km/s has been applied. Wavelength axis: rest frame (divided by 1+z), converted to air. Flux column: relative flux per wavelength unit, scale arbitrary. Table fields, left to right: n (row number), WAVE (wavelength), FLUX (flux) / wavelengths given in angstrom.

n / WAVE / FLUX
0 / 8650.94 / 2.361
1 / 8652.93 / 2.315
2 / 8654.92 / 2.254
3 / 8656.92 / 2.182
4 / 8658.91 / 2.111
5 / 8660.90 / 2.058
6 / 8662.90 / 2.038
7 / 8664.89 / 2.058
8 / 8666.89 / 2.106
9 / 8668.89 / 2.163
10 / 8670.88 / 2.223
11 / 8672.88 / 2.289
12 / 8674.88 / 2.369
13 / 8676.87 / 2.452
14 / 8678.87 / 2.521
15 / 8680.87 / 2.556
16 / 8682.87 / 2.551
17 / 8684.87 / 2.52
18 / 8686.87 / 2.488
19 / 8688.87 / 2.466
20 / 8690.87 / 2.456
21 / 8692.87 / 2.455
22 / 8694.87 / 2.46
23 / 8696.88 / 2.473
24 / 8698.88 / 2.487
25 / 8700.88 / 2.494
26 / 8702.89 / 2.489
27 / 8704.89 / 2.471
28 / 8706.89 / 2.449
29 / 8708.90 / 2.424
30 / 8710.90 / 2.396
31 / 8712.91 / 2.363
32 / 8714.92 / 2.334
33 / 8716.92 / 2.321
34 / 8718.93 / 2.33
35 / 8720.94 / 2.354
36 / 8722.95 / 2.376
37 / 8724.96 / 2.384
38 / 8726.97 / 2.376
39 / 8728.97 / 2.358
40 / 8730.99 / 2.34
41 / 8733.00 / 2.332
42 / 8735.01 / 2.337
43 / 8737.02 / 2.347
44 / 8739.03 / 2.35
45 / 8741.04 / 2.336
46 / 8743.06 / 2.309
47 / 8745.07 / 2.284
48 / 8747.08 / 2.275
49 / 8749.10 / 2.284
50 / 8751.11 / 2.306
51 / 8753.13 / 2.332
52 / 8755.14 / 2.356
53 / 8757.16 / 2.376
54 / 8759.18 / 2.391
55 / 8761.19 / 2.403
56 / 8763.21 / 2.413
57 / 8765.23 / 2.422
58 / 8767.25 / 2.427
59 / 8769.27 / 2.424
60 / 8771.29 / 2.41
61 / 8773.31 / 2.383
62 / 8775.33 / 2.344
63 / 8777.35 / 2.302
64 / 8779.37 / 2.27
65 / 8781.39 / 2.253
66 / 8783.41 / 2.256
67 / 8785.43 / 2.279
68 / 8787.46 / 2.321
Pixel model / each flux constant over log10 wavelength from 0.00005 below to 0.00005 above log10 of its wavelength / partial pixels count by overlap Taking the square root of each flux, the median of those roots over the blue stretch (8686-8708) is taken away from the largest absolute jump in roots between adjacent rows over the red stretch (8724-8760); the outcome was -1.563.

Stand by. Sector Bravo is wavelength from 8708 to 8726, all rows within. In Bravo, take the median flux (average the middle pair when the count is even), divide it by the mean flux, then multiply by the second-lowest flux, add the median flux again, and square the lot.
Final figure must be 22.0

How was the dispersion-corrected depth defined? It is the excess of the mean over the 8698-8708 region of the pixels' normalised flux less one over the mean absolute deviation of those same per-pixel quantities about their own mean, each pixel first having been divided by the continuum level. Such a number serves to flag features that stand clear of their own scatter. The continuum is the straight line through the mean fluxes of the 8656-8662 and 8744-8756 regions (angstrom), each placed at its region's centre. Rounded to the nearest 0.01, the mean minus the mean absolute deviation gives 0.11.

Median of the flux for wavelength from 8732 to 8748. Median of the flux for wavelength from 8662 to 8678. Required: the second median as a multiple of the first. 0.940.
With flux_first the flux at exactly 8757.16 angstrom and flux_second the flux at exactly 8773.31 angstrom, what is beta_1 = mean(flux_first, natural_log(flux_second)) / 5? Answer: 0.324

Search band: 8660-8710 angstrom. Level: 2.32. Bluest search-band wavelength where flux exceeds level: 8674.88 angstrom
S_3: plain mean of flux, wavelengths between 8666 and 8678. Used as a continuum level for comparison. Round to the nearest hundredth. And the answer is 2.27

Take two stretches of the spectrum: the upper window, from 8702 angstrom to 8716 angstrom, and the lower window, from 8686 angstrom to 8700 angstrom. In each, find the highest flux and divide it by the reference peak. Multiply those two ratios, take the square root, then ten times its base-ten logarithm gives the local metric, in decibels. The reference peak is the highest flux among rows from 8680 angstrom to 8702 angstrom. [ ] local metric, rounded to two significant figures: -0.12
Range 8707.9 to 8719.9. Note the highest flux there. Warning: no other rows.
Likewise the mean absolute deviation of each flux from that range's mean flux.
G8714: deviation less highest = -2.39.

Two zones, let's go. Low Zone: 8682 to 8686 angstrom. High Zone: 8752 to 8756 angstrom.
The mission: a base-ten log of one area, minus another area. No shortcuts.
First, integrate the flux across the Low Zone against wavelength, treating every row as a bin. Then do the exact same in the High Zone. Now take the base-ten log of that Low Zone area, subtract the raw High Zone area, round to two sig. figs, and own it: -8.4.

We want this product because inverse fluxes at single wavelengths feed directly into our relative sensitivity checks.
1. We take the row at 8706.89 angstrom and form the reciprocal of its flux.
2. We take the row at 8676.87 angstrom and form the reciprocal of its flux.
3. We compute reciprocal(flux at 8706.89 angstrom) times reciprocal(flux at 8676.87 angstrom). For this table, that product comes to 0.167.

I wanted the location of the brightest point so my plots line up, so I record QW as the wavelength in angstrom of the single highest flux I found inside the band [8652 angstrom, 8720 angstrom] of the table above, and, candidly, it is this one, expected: 8680.87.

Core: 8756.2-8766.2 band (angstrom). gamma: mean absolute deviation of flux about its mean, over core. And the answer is 0.014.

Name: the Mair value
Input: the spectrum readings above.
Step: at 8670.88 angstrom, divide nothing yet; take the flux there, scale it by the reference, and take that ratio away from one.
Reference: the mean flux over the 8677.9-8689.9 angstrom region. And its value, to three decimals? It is 0.117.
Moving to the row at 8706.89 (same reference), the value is 0.027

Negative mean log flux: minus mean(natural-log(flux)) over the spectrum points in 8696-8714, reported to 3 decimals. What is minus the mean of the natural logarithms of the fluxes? -0.896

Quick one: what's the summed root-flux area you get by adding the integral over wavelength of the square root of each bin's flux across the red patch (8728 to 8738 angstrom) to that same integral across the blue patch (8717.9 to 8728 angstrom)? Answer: 30.83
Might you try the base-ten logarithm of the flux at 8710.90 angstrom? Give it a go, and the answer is 0.379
